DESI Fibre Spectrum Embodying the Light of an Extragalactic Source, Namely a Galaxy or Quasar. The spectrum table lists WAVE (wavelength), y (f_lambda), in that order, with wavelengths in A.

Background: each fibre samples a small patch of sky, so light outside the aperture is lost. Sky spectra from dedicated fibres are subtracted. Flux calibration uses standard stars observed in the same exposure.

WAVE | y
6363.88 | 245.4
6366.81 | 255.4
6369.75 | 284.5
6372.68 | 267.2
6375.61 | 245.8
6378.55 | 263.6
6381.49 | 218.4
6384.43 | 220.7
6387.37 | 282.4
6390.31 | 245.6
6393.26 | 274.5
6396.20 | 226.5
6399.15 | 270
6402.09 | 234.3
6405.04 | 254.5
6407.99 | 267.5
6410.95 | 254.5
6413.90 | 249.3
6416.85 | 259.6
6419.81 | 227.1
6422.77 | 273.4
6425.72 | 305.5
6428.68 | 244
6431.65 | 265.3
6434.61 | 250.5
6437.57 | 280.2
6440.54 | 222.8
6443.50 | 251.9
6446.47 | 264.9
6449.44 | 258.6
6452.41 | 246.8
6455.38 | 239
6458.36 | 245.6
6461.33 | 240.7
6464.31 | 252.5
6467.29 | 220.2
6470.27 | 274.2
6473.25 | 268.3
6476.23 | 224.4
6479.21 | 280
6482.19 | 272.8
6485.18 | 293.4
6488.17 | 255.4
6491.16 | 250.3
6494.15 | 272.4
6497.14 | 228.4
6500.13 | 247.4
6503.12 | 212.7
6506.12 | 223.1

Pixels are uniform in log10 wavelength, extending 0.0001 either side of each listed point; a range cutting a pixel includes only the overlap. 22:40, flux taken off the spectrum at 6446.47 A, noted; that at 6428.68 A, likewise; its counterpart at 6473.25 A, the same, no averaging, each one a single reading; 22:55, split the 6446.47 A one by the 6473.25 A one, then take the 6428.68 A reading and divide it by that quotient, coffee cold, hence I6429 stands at 247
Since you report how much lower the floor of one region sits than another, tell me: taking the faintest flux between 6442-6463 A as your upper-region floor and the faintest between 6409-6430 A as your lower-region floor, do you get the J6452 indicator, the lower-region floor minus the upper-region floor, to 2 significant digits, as -12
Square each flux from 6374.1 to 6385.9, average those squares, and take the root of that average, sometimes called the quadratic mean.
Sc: 238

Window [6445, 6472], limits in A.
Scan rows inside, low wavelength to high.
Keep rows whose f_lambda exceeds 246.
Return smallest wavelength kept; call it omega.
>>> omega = 6446.47 A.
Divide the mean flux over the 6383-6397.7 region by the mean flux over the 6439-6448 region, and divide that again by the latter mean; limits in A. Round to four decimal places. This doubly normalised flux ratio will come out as 0.0041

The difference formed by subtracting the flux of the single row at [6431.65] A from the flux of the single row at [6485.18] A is 28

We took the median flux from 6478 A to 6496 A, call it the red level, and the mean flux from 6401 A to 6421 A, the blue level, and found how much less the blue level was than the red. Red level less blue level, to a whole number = 23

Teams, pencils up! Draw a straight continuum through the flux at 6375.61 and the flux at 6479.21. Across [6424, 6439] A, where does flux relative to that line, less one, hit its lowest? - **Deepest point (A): 6428.68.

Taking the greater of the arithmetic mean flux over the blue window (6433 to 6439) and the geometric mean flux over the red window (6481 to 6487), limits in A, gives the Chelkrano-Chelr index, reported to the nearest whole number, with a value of 283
